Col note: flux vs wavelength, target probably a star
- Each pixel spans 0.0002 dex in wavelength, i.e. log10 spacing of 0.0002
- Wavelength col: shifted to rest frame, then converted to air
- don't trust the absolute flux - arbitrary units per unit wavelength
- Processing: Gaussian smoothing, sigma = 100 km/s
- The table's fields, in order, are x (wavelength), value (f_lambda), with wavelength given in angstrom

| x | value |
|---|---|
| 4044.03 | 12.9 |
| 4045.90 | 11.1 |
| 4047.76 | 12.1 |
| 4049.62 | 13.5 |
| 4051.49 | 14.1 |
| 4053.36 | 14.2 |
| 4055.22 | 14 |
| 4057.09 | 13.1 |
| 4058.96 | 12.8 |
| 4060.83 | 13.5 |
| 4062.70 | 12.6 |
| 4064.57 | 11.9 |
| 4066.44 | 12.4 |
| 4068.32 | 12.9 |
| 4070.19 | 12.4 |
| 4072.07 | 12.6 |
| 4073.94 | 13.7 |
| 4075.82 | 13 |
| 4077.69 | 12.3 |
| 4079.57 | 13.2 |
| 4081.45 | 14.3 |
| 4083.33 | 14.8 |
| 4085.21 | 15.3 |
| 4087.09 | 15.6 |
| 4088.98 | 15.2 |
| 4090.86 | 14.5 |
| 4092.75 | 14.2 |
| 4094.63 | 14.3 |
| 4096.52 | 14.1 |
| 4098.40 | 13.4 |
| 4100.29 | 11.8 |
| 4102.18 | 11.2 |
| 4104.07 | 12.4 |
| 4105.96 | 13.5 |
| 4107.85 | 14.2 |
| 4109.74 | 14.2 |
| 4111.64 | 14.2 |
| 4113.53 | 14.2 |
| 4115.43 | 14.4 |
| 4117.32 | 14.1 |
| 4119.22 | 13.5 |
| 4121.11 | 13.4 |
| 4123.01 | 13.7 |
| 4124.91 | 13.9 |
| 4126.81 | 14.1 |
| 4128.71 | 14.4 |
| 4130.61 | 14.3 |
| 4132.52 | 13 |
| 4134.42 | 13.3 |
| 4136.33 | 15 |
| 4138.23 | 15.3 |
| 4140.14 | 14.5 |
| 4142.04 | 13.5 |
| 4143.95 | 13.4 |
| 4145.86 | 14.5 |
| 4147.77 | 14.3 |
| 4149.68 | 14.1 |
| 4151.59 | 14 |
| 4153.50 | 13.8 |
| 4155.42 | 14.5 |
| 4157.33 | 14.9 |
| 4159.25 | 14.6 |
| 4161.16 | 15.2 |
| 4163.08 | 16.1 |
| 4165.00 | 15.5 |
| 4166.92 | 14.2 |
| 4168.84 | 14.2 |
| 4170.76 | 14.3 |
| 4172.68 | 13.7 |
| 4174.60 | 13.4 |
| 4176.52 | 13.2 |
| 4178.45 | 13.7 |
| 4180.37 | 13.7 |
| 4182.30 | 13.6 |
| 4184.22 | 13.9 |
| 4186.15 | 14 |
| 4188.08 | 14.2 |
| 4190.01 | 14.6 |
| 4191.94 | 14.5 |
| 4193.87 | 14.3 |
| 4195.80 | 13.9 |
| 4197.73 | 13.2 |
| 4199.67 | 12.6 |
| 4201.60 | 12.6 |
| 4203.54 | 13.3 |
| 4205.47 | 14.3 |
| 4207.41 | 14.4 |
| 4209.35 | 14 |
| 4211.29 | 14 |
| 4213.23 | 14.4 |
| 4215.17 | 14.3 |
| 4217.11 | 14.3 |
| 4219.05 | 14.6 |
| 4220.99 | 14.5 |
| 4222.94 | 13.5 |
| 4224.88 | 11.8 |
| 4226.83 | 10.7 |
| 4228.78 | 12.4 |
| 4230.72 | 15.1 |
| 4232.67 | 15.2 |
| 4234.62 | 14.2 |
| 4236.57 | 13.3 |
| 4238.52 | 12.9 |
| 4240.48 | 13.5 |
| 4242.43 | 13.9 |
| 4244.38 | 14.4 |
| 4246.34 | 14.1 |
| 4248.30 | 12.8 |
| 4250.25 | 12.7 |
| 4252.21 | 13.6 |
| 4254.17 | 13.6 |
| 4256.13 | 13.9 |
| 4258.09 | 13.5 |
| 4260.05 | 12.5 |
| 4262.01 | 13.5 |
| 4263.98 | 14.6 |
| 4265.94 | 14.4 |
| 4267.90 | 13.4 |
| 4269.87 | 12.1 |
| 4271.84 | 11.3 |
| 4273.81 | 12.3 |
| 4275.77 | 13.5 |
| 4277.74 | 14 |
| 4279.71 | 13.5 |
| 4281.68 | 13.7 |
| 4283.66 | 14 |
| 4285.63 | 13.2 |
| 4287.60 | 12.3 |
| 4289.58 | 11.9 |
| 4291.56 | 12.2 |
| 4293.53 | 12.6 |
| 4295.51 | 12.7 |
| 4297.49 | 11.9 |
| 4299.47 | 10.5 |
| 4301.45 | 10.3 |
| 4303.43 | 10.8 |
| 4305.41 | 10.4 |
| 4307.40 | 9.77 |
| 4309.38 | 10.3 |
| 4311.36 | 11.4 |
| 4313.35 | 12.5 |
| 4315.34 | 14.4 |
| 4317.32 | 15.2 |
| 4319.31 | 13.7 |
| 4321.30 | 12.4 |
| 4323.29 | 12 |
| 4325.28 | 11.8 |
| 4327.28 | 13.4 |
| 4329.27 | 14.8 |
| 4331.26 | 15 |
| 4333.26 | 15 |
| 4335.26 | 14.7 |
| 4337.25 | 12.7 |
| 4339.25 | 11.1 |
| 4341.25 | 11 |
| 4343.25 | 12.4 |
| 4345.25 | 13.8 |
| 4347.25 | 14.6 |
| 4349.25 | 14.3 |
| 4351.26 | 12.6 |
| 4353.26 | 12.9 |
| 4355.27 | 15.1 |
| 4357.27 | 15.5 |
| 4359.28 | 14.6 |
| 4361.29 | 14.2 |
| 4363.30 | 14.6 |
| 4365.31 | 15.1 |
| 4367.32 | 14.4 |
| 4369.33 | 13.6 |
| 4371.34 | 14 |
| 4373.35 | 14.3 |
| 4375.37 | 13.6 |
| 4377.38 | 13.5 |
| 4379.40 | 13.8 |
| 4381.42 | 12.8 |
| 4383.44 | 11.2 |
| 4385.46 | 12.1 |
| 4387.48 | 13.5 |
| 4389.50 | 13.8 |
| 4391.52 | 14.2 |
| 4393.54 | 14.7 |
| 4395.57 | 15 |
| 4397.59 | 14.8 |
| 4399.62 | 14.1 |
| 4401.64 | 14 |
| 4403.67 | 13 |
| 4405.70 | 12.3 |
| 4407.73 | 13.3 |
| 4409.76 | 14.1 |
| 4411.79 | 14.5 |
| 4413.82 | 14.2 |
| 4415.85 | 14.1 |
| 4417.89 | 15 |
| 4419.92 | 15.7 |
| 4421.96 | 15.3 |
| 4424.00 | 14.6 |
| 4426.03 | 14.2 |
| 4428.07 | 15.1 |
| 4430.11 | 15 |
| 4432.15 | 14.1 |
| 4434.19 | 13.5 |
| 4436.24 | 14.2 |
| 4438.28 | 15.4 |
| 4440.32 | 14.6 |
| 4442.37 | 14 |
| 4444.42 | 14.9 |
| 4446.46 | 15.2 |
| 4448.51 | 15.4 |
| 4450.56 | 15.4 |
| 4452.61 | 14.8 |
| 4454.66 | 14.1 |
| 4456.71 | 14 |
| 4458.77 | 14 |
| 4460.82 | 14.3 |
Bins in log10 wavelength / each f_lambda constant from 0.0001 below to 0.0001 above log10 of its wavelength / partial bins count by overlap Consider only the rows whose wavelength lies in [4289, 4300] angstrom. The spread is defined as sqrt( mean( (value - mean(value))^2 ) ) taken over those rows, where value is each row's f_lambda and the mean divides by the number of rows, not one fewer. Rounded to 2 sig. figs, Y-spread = 0.72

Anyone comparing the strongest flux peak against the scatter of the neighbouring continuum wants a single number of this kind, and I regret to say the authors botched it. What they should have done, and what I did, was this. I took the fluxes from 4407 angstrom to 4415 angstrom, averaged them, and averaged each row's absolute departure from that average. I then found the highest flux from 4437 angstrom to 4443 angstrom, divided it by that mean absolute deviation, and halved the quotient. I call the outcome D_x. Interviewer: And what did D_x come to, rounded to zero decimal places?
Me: 21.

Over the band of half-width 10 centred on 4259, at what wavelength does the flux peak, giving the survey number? 4263.98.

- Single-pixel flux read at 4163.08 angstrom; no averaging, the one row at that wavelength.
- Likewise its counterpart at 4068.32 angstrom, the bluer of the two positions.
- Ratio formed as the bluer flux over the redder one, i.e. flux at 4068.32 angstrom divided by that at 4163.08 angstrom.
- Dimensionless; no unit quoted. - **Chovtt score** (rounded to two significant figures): 0.80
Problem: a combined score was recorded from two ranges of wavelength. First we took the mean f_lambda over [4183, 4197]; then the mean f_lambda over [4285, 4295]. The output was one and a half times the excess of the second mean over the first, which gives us -2.6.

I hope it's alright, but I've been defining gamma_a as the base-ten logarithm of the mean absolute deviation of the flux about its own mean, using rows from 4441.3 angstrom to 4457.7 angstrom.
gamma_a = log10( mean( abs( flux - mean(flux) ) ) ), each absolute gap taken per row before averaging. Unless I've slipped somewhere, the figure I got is -0.29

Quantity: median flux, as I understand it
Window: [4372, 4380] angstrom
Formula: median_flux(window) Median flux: 13.7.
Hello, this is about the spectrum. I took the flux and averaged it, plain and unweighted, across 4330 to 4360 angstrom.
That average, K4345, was 13.7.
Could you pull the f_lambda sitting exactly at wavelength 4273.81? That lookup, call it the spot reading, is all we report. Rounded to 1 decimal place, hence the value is 12.3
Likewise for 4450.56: 15.4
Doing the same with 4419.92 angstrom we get 15.7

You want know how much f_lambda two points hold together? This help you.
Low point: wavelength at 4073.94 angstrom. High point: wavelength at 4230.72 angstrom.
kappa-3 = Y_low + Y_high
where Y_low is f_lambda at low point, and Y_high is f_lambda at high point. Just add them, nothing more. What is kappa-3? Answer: 28.8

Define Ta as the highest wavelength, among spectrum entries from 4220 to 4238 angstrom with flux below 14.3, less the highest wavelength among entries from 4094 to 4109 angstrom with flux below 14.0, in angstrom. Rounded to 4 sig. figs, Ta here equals 130.6 angstrom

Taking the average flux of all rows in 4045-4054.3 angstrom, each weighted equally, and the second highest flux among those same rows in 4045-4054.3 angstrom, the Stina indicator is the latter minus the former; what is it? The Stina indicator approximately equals 1.1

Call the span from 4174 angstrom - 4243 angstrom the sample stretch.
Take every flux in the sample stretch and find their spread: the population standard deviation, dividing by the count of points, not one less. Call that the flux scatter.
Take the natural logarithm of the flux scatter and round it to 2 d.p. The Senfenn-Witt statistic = -0.11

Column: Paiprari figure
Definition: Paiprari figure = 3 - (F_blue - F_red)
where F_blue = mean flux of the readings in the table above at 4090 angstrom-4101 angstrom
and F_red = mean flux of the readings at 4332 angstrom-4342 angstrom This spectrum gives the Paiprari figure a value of 2.2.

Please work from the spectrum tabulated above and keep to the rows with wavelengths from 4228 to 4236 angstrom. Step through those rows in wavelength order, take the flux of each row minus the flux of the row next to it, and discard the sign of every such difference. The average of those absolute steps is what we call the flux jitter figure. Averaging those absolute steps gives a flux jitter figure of 1.27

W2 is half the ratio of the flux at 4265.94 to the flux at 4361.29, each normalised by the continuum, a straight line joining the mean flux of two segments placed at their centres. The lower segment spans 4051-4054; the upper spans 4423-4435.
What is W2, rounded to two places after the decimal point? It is 0.51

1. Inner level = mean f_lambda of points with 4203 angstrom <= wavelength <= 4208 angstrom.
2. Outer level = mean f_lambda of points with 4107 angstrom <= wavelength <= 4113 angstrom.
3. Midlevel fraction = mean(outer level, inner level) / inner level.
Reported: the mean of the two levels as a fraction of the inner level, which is 1.01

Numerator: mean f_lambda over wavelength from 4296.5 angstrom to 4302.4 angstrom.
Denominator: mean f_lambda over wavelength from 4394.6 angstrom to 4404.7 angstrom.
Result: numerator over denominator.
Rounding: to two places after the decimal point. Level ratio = 0.77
